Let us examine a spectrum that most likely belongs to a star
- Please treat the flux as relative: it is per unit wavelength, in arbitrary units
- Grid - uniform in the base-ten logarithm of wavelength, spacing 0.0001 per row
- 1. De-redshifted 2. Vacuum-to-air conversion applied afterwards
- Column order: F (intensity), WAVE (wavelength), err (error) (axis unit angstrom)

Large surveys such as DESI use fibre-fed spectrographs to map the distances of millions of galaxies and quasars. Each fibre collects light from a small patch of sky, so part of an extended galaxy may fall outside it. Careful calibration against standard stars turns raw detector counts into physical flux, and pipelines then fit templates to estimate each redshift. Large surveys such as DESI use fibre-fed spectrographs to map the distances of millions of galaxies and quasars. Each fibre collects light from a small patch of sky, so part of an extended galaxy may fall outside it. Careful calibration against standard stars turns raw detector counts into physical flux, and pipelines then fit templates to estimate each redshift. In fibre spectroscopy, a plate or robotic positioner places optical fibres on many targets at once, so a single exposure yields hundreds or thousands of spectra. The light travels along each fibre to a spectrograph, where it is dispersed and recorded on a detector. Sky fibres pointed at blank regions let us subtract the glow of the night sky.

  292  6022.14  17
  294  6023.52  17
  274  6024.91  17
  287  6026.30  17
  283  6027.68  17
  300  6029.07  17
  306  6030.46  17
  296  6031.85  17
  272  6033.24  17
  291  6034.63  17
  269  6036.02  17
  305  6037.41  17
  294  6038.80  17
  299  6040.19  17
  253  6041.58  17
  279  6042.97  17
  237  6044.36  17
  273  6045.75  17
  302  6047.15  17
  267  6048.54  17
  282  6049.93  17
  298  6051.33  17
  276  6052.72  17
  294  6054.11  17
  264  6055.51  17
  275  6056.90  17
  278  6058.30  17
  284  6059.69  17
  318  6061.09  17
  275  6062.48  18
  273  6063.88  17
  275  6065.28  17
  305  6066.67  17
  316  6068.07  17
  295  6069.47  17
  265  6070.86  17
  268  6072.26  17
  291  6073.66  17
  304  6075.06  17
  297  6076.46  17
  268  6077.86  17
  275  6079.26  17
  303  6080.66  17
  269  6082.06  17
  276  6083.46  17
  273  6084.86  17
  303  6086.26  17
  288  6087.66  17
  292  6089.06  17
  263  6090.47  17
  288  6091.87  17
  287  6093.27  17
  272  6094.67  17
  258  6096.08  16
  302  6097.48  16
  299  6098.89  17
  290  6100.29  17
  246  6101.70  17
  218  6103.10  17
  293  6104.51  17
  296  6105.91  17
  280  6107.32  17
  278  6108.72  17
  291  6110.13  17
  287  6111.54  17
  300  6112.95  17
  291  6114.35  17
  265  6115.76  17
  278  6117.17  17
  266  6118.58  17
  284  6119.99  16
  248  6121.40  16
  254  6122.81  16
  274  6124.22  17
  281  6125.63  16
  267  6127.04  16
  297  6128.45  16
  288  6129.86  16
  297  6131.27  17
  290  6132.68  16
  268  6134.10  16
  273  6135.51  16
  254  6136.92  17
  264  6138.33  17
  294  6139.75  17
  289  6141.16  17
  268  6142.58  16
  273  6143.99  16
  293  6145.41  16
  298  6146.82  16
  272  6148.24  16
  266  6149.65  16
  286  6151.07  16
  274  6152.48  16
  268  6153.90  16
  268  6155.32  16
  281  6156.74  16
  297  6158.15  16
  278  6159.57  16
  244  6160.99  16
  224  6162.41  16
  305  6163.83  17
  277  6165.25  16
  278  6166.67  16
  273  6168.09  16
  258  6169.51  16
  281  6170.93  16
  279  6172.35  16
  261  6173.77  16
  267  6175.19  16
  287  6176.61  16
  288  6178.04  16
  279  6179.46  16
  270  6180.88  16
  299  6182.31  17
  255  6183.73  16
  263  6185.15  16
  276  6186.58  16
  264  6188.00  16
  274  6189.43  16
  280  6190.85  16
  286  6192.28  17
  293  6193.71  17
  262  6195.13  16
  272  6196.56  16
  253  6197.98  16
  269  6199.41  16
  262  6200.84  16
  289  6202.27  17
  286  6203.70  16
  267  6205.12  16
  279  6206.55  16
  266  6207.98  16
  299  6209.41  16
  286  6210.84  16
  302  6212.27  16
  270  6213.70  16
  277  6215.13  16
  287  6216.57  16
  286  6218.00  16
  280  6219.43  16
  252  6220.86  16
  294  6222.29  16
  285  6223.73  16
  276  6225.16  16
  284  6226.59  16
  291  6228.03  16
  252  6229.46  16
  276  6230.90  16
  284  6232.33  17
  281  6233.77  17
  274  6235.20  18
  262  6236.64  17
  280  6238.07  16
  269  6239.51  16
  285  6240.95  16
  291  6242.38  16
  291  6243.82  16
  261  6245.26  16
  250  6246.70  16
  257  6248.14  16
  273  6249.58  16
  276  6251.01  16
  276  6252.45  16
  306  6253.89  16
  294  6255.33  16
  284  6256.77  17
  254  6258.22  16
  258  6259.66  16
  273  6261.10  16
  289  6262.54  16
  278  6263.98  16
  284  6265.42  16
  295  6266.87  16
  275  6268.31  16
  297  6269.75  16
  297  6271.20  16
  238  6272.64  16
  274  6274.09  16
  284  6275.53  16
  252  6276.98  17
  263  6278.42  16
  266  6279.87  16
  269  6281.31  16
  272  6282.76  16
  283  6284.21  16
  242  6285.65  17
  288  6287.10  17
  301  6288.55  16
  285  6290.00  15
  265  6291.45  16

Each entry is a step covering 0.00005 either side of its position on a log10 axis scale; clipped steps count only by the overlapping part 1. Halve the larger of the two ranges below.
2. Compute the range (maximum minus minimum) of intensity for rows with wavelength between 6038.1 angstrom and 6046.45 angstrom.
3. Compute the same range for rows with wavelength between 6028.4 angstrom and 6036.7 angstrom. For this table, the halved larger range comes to 31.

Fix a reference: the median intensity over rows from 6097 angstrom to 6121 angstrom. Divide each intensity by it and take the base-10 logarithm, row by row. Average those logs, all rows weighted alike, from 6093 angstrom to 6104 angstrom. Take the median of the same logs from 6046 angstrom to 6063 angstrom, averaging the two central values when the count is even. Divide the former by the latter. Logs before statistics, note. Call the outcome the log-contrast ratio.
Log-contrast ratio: 2.5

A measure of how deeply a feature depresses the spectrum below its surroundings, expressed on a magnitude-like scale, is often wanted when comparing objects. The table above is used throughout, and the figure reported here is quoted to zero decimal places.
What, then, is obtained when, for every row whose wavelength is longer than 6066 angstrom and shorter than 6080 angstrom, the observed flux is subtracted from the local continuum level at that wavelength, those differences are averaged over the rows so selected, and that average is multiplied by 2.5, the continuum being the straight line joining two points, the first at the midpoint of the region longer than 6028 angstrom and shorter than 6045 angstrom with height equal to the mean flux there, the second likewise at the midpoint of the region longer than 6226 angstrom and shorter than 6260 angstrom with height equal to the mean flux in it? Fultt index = -16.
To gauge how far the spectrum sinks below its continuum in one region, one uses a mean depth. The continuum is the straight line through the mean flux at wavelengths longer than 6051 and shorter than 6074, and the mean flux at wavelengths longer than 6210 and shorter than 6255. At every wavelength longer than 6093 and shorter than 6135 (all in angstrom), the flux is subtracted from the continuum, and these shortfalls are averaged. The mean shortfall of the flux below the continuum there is 4.9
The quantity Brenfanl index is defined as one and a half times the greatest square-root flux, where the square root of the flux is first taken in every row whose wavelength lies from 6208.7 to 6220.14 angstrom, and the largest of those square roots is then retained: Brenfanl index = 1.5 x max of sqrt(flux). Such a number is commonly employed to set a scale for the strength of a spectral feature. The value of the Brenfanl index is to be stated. 26.1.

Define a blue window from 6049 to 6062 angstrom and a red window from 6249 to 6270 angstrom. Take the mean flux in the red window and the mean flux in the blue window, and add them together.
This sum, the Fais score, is 566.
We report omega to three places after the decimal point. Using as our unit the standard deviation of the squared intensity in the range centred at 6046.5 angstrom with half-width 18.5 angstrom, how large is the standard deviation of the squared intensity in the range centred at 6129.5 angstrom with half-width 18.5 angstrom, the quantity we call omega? 0.821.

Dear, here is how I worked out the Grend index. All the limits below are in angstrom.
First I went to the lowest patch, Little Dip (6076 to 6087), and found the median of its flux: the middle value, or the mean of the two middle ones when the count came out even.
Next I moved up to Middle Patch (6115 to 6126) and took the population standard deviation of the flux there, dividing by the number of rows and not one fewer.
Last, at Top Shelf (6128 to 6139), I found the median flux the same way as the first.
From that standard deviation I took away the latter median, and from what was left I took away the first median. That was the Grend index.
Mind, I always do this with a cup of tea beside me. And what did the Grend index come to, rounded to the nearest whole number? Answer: -544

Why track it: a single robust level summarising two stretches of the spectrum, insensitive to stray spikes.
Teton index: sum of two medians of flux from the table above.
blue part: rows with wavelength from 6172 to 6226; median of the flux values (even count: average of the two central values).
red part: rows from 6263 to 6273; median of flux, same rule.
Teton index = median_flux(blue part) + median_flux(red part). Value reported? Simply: 562.0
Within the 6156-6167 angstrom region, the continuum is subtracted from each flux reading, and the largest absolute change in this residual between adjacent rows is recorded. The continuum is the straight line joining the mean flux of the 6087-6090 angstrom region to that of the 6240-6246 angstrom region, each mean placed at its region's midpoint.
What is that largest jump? 81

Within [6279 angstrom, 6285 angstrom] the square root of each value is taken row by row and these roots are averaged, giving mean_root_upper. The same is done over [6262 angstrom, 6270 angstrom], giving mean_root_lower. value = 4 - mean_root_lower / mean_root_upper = 2.97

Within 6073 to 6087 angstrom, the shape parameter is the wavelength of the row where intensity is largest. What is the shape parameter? 6075.06 angstrom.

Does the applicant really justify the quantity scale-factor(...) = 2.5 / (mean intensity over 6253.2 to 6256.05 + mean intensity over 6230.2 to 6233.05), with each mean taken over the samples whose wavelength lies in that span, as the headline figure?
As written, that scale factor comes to 0.0043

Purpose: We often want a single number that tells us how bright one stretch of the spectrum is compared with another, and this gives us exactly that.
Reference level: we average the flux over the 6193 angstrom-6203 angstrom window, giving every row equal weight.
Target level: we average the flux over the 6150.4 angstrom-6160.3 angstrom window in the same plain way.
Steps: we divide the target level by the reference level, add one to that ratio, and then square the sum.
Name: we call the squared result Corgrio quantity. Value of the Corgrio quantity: 4.11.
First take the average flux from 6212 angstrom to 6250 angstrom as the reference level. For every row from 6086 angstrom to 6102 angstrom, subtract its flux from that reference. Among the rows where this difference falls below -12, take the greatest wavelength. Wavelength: 6100.29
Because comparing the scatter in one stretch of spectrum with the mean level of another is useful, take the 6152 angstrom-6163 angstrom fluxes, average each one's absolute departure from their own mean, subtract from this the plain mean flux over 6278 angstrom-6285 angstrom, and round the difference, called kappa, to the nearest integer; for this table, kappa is -254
